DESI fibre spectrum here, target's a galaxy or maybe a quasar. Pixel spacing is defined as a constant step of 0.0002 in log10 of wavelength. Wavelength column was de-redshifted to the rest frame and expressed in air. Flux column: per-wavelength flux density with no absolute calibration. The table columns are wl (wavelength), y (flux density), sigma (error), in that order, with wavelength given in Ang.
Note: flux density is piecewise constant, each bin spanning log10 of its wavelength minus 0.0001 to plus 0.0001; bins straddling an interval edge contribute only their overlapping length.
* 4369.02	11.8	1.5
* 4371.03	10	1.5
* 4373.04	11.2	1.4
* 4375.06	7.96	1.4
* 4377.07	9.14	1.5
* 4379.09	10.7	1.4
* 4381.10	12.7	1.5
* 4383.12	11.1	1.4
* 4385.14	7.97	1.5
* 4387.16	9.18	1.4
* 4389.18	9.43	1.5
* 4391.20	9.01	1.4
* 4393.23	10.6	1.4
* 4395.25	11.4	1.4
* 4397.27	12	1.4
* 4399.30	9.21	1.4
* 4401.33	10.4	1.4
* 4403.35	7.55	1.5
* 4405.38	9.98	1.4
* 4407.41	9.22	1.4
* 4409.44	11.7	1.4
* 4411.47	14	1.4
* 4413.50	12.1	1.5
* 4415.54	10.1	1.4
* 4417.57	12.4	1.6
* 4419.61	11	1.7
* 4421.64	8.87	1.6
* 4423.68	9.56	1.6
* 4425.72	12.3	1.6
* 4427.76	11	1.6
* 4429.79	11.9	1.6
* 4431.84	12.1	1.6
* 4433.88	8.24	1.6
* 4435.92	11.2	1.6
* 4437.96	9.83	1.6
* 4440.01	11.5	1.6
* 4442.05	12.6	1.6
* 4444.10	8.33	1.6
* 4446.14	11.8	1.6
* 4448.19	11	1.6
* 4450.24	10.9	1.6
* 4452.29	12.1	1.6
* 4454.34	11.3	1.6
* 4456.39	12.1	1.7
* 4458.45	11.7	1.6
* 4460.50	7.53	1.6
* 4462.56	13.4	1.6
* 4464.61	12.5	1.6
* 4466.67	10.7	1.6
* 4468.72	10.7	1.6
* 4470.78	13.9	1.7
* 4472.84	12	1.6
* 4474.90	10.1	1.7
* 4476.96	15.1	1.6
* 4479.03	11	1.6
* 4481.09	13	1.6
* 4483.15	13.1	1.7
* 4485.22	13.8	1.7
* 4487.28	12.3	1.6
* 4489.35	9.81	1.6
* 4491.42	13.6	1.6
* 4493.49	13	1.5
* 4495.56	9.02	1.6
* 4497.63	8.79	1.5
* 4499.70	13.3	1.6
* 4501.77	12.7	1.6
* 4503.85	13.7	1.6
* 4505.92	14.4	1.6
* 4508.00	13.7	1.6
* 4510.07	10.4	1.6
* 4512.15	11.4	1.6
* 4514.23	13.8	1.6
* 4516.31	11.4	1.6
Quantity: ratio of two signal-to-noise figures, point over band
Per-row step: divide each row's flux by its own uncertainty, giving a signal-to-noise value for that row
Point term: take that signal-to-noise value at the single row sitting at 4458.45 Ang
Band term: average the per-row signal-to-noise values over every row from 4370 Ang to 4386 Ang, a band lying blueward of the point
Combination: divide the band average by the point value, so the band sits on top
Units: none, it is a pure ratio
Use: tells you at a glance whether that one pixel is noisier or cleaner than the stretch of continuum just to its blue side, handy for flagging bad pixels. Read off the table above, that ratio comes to 1.0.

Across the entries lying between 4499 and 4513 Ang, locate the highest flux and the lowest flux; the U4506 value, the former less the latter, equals 4.0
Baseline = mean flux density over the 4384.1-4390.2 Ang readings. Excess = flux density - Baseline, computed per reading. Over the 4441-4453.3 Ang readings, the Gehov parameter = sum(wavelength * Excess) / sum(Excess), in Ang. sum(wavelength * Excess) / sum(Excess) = 4447.5 Ang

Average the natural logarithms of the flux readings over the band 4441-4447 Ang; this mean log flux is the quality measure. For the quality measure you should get 2.37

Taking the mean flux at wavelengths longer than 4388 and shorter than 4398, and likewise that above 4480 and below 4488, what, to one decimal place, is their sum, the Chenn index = 23.5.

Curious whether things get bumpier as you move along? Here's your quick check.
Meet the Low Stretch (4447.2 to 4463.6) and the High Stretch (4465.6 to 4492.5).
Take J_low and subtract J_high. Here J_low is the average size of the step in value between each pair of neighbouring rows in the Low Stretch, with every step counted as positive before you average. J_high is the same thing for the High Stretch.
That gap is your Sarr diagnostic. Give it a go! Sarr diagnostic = -0.32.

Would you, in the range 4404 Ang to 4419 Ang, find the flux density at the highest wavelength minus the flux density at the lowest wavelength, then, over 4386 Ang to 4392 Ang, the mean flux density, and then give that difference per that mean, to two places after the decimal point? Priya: 0.26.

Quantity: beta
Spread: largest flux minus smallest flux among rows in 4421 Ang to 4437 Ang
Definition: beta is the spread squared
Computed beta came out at 16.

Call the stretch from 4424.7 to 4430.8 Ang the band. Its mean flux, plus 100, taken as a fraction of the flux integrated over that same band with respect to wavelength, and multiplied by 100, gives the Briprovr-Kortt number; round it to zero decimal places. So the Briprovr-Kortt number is 156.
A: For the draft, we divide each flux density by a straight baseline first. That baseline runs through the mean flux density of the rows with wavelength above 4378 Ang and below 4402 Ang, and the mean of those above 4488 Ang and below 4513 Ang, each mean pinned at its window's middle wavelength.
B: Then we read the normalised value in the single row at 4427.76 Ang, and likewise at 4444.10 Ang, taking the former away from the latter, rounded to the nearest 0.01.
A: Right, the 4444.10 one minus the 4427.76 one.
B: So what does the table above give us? -0.26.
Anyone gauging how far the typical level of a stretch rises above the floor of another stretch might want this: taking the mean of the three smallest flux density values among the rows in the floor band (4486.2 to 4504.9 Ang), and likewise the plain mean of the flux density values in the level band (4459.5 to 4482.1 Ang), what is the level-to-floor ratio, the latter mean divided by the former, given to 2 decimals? 1.28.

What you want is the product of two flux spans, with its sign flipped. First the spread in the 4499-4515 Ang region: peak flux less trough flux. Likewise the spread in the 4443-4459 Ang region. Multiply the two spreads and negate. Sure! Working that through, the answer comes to -15.1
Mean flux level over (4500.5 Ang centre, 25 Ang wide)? 12.0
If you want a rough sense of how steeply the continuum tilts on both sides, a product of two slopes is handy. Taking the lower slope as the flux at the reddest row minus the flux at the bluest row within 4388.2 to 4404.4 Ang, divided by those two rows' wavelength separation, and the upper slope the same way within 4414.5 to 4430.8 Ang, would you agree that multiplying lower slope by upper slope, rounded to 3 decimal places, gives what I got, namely -0.017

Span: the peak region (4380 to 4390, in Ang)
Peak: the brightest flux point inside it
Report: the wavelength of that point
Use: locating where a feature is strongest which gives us 4381.10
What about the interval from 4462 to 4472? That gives 4470.78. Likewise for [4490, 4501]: 4491.42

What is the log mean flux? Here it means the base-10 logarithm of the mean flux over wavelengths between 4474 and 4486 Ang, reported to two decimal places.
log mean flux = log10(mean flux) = 1.10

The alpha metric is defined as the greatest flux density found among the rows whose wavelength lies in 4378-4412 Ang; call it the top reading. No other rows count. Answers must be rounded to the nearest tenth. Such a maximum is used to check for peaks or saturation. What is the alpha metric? 14.0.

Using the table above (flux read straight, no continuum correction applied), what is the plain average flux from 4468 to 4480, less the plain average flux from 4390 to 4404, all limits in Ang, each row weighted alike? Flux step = 2.1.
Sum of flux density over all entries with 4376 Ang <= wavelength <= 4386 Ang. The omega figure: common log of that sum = 1.71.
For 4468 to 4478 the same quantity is 1.79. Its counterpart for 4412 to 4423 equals 1.74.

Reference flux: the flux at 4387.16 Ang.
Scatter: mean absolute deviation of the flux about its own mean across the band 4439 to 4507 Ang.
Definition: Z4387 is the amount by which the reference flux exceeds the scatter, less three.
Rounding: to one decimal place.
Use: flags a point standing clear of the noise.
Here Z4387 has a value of 4.8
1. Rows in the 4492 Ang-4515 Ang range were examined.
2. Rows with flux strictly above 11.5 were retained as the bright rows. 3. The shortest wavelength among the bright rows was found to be 4493.49 Ang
